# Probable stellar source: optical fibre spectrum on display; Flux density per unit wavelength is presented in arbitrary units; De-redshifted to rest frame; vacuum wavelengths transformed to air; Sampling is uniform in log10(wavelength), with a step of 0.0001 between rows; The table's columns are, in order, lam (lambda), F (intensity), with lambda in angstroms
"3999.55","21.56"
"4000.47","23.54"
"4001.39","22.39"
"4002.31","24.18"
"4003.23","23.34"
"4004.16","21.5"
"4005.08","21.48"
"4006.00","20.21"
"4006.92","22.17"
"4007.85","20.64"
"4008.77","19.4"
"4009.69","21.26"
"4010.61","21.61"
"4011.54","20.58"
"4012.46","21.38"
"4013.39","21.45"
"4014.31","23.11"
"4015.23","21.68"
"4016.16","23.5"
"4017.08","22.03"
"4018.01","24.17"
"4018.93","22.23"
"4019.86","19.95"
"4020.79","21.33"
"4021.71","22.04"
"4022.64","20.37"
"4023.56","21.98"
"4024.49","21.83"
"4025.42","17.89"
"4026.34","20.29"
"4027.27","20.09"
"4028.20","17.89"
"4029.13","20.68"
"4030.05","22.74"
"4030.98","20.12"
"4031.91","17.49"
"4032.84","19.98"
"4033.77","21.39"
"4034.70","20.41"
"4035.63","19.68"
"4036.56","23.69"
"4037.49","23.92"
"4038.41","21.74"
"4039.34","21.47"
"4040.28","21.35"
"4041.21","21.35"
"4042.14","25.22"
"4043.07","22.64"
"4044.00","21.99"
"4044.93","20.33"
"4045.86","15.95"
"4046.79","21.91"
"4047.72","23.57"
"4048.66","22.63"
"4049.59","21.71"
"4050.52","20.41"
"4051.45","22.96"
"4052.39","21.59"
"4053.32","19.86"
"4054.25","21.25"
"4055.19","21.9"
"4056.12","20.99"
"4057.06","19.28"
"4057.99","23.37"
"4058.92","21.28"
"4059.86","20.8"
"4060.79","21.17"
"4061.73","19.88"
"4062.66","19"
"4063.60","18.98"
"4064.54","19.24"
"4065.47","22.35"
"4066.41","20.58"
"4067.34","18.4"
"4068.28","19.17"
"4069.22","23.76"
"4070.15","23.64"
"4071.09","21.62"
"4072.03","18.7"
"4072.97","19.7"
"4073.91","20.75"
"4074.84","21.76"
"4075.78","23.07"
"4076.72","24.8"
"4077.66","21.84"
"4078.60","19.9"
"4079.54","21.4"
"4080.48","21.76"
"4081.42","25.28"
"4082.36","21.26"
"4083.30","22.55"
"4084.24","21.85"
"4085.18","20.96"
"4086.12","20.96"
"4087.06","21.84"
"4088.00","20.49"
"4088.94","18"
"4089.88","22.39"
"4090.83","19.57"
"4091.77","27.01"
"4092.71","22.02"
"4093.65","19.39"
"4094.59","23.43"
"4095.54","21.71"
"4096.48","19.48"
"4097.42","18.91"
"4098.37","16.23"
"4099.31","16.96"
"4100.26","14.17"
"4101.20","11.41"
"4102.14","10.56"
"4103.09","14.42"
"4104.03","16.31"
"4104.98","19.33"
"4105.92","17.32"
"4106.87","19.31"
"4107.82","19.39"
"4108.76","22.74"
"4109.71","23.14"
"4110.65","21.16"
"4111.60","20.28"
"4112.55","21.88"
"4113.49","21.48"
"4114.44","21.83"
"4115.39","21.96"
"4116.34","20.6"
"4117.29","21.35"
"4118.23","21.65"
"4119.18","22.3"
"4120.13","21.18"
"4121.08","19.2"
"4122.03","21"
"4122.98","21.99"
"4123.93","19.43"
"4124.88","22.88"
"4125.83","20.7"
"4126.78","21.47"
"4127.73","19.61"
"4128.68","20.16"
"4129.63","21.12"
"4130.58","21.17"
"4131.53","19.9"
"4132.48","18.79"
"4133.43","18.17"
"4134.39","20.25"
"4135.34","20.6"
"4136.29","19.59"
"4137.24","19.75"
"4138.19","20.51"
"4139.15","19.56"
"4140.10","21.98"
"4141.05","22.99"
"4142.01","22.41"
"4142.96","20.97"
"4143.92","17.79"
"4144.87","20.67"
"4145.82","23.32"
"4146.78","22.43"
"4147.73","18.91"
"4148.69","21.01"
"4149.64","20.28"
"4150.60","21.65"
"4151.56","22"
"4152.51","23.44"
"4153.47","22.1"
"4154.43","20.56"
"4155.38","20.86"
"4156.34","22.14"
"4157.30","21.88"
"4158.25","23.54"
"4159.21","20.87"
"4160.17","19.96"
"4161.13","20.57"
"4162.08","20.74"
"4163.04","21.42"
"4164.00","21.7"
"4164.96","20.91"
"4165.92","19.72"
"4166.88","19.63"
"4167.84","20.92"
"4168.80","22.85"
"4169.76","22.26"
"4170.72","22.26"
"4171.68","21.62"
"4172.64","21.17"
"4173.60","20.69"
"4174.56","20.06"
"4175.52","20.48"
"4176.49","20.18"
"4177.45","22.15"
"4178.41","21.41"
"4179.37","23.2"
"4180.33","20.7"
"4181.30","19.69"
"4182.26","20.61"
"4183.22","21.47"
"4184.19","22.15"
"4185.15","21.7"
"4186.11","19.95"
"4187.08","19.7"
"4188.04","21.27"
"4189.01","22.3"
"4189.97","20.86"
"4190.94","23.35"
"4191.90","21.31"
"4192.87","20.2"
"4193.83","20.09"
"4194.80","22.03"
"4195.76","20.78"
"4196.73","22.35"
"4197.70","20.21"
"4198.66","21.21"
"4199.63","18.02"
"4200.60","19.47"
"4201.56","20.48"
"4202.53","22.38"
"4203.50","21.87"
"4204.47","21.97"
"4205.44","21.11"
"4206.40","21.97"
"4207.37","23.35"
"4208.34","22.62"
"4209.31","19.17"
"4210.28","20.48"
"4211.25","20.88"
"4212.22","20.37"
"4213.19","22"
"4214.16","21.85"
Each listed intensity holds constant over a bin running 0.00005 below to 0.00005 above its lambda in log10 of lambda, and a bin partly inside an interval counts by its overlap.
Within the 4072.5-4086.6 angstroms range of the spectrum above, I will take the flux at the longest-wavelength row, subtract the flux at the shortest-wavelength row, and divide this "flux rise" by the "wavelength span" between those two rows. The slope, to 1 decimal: 0.1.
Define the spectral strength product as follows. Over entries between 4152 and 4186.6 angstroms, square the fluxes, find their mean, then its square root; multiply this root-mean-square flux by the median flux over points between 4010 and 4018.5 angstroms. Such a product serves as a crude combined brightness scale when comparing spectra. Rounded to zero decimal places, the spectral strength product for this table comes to 462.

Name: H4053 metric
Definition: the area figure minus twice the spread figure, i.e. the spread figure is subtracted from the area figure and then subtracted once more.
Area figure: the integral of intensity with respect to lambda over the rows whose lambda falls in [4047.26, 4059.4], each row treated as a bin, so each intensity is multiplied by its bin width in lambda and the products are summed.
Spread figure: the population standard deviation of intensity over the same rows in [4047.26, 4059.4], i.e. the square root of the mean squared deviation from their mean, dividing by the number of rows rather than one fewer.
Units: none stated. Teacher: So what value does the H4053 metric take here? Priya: 260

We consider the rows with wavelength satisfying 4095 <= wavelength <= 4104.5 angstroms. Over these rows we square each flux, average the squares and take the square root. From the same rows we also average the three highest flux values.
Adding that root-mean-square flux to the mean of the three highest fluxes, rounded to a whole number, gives 36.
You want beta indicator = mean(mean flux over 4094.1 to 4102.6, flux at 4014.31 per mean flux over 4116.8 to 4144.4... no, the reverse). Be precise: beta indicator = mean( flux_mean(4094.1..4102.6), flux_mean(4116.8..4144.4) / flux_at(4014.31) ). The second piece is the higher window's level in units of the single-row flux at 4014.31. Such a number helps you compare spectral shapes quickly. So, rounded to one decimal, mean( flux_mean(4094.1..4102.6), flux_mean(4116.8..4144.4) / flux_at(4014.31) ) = 8.9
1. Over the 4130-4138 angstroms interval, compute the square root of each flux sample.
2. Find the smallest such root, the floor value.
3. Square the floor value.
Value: 18.2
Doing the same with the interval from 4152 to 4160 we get 20.6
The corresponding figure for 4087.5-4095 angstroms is 18.0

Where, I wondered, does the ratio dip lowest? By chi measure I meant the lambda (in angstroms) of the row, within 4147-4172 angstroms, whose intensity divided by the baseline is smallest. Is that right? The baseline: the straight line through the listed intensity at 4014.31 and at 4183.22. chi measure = 4147.73 angstroms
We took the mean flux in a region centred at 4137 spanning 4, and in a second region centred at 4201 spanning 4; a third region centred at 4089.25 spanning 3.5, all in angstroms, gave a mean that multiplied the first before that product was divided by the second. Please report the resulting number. 20.1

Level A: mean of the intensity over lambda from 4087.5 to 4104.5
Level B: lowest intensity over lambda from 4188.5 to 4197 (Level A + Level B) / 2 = 19.3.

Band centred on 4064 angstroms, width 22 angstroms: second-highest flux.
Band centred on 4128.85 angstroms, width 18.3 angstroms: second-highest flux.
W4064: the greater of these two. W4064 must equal 23.6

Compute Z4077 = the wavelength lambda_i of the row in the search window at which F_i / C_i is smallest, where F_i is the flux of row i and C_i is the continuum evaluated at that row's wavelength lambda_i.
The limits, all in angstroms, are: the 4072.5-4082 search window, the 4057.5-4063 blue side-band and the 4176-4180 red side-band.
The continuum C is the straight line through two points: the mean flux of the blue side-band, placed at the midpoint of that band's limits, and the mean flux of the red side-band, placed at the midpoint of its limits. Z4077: 4072.97 angstroms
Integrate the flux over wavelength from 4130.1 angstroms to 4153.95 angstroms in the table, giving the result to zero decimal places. 496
